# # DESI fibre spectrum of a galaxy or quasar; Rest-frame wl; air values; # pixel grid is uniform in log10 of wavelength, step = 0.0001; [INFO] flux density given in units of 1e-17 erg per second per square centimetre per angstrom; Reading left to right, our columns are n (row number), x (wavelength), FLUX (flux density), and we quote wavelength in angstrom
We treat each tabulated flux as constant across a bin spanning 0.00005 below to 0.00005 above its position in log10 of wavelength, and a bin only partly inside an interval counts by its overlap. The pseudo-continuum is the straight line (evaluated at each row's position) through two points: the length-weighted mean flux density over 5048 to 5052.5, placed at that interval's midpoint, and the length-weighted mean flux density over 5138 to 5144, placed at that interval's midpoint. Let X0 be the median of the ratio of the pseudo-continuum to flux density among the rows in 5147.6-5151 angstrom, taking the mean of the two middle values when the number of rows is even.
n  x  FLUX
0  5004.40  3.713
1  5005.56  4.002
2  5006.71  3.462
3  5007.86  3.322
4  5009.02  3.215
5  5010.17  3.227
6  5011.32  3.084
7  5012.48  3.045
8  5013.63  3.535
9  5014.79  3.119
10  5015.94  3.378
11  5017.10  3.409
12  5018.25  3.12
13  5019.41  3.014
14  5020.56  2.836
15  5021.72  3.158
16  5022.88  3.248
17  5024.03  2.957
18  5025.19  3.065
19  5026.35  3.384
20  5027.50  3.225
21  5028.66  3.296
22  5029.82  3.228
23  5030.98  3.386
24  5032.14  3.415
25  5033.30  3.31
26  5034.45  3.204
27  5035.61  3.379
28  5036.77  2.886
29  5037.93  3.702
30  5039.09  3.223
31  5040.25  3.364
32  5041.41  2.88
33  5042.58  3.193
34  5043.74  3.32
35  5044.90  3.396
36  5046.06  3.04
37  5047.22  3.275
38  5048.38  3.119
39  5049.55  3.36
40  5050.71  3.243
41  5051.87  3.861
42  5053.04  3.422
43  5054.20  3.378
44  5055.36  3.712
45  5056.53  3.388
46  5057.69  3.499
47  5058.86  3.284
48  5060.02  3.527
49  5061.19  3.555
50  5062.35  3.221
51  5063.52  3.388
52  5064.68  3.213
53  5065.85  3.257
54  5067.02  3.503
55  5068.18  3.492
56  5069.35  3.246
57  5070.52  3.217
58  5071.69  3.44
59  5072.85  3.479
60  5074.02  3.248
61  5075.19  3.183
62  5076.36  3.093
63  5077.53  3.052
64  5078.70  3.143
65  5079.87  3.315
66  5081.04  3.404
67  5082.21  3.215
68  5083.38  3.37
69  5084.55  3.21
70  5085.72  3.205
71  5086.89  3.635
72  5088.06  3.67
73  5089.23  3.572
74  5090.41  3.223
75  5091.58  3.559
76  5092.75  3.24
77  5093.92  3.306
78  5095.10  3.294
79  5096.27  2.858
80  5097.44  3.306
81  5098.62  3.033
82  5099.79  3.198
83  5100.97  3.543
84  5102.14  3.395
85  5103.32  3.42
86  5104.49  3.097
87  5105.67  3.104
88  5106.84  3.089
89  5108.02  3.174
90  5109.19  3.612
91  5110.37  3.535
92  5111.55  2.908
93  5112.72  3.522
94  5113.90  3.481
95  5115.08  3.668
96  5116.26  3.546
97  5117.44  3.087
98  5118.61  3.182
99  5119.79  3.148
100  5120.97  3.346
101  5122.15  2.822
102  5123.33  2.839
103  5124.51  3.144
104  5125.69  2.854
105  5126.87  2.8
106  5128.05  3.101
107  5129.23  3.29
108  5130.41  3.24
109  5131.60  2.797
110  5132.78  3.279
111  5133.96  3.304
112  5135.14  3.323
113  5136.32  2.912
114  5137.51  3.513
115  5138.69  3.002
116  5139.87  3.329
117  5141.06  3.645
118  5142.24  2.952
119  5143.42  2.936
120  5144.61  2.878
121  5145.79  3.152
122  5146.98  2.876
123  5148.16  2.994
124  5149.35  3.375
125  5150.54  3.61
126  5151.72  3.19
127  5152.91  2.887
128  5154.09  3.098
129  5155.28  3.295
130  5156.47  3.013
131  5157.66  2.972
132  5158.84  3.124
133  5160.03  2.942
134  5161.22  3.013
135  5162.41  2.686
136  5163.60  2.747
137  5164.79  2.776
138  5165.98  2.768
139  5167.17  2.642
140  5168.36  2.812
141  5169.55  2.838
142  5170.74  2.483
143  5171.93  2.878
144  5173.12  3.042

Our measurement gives 0.94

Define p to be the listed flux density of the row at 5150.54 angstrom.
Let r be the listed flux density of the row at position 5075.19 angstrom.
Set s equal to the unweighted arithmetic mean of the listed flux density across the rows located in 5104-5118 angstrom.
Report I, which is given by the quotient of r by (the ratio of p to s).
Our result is 2.93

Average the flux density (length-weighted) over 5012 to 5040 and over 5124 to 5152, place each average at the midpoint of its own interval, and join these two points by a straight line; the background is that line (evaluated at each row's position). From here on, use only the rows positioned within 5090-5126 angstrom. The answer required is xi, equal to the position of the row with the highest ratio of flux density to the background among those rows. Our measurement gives 5115.08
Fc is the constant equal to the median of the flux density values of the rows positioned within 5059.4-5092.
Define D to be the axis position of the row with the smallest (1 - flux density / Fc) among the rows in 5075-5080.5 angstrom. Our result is 5079.87 angstrom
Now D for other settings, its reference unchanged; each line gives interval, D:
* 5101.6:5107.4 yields 5103.32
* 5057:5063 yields 5061.19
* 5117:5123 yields 5120.97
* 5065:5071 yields 5067.02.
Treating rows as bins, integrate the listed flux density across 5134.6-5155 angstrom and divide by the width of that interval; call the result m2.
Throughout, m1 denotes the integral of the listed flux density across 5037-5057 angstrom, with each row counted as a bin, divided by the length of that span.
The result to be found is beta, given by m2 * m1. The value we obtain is 10.5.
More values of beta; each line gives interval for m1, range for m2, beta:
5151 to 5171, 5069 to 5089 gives 9.6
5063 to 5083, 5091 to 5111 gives 10.8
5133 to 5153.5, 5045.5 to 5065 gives 10.7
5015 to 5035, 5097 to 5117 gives 10.7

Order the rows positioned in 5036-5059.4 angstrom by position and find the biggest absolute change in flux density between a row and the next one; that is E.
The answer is 0.8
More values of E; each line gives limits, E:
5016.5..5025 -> 0.3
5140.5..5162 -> 0.7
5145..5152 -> 0.4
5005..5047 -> 0.8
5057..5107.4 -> 0.4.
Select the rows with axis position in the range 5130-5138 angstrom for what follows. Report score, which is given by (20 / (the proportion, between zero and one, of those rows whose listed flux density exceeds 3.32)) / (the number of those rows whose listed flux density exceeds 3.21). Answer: 14.0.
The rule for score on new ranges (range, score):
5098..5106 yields 15.6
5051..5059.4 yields 3.3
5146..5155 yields 35.0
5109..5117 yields 3.9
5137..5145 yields 15.6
